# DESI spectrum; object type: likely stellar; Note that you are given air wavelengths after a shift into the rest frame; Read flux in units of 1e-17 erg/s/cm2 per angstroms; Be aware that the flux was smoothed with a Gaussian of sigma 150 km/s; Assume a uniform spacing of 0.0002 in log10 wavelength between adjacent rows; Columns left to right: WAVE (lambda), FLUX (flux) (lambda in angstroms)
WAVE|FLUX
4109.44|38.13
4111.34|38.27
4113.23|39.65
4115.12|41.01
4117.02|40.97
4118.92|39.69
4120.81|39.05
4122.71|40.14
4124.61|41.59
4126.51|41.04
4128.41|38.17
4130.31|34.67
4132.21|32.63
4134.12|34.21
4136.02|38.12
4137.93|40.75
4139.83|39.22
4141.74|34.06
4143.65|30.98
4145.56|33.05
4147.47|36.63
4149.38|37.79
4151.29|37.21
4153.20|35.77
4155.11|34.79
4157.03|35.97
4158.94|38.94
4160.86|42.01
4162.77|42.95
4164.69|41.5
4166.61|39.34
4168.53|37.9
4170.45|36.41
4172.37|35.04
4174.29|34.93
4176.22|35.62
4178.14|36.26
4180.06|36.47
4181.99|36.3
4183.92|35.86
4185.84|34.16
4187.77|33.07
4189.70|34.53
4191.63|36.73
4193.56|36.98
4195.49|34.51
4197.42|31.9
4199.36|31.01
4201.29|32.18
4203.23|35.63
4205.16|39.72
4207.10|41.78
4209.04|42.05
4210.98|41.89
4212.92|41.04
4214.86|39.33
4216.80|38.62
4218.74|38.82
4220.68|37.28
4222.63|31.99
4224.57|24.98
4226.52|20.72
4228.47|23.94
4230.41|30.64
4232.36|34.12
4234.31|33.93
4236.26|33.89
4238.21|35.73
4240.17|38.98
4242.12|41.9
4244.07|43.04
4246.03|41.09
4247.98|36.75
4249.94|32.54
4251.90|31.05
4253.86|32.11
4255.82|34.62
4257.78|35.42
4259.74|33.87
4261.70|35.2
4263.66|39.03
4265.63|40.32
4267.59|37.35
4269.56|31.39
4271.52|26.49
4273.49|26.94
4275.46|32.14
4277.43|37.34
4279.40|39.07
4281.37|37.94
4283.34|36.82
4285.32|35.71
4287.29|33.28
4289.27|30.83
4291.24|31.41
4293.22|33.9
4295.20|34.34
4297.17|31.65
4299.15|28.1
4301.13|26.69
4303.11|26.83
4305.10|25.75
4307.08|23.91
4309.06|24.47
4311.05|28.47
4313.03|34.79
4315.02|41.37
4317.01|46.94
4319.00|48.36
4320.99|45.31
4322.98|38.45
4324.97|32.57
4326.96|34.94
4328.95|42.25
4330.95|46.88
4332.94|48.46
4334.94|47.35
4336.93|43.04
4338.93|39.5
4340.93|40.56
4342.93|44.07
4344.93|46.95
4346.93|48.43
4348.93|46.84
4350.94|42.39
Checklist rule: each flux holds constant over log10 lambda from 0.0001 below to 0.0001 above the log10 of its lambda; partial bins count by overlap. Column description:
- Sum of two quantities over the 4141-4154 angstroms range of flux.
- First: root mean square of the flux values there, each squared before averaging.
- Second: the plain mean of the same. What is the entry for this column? 70.2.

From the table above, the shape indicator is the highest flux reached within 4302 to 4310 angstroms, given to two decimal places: 26.83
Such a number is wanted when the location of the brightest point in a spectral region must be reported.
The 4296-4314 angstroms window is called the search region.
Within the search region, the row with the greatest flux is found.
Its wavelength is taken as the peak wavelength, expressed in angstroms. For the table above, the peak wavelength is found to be 4313.03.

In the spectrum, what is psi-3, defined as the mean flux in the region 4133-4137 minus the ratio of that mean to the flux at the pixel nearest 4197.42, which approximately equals 35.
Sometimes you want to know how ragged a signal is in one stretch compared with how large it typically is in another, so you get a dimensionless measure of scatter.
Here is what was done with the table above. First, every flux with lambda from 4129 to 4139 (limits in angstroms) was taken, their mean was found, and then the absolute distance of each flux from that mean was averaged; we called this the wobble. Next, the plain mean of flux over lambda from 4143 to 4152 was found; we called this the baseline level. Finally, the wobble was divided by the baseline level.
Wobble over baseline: 0.08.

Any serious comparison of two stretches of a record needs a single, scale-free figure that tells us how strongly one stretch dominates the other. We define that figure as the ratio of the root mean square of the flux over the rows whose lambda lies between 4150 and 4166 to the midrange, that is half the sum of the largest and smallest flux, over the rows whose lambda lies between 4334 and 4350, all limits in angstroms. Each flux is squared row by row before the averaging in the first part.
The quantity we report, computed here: 0.88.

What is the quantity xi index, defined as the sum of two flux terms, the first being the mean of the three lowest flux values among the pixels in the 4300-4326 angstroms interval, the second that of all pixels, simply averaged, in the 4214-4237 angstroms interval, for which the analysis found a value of 57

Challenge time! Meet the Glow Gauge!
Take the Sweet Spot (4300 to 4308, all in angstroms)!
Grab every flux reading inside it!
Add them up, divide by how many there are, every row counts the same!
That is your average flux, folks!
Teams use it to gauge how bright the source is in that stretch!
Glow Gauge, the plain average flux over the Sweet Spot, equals 25.8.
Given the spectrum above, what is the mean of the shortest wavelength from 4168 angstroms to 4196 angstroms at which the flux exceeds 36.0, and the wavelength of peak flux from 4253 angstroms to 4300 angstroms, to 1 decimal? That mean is 4217.1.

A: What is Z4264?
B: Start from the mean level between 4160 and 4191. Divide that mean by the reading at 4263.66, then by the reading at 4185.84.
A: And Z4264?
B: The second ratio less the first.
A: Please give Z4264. 0.1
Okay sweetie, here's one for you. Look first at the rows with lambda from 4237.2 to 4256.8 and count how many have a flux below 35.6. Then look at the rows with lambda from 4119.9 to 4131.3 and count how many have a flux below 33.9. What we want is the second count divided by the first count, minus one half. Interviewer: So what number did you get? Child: -0.50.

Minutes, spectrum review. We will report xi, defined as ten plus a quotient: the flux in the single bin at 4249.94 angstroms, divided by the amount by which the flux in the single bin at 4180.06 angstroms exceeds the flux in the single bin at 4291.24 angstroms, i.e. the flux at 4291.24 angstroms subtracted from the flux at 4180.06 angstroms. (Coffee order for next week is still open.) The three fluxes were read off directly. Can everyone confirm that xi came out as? 16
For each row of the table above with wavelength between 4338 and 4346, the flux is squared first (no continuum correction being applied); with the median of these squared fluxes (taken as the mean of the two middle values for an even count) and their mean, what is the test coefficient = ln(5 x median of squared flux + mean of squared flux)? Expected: 9.29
